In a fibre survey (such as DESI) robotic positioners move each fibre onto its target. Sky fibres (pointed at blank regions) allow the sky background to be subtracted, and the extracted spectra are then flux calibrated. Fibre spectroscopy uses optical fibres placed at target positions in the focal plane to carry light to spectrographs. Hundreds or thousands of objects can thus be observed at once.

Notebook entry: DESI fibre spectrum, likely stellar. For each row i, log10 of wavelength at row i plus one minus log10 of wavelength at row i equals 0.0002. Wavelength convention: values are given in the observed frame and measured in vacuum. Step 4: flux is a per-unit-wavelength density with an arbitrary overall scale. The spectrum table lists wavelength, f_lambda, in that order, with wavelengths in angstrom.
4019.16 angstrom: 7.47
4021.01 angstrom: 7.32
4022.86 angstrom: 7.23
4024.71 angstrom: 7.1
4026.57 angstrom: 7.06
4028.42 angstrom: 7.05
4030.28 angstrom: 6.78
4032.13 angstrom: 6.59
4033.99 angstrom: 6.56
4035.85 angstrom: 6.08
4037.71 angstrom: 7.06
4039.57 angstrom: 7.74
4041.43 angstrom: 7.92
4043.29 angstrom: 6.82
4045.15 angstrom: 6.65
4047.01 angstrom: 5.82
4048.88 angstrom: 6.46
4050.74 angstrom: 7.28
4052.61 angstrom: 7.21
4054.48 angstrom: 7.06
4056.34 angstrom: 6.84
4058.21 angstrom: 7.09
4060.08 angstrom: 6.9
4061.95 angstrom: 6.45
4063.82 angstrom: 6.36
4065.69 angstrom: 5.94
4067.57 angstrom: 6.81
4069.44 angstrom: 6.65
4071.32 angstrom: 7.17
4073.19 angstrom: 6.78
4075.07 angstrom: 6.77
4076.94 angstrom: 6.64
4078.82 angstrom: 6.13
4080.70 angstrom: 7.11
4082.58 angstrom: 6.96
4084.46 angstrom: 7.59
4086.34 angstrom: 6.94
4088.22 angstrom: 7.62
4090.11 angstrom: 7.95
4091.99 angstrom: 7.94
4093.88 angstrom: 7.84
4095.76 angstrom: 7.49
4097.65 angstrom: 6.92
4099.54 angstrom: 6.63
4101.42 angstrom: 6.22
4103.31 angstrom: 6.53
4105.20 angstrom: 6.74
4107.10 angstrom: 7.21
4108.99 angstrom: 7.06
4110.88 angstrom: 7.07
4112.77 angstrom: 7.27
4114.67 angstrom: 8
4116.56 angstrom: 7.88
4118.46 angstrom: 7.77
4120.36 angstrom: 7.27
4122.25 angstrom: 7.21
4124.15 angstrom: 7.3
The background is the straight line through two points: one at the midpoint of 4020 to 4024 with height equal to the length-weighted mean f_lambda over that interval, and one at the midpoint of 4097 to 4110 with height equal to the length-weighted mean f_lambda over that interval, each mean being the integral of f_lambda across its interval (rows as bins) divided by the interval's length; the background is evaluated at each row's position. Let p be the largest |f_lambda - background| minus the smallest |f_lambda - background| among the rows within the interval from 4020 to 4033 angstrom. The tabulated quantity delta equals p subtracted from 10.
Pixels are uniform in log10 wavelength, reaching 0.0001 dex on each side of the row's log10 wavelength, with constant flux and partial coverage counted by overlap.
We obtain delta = 9.41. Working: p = 0.6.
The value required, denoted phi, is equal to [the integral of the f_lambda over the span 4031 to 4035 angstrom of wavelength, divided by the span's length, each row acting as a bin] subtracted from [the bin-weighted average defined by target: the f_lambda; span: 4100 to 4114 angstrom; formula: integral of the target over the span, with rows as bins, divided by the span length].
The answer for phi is 0.31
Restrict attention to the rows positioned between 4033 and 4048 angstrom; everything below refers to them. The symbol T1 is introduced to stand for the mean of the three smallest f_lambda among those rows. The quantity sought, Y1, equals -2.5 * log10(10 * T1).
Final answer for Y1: -4.47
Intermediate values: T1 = 6.15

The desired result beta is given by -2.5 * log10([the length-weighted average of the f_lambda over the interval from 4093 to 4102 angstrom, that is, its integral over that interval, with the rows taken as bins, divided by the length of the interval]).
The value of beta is -2.12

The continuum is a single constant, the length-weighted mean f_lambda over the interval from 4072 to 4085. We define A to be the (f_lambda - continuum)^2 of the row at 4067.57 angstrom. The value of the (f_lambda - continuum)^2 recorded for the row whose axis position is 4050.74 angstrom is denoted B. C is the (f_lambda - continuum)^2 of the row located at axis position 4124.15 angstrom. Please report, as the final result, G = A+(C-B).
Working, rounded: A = 0.00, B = 0.2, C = 0.21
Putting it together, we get 0.0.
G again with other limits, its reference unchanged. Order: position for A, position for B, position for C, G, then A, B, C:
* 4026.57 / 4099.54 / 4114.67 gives 1.3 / 0.05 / 0.0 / 1.34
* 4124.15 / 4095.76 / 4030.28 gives -0.2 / 0.21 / 0.4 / 0.00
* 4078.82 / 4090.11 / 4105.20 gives -0.7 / 0.51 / 1.2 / 0.01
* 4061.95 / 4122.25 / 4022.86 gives 0.2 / 0.15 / 0.1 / 0.15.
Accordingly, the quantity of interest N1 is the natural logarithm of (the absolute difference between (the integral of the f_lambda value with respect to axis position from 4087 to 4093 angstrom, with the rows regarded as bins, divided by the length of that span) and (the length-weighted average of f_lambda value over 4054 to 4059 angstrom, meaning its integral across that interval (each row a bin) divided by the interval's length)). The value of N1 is -0.2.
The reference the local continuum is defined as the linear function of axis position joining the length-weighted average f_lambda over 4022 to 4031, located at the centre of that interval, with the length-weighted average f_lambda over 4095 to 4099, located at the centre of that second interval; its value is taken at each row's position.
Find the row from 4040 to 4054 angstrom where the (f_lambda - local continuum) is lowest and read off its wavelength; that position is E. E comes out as 4047.01 angstrom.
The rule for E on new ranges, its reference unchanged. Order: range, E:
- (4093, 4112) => 4101.42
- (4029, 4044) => 4035.85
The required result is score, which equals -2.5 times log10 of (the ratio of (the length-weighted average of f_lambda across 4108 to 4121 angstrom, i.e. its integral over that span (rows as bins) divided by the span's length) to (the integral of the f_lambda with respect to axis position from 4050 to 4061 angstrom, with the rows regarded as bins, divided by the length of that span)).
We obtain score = -0.06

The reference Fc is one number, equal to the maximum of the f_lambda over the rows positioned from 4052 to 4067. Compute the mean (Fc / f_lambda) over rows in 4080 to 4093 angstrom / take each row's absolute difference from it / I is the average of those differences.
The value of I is 0.050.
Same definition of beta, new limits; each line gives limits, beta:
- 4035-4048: -2.09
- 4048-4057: -2.11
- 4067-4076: -2.09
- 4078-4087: -2.11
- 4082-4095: -2.20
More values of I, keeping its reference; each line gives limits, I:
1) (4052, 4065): 0.040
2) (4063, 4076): 0.048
